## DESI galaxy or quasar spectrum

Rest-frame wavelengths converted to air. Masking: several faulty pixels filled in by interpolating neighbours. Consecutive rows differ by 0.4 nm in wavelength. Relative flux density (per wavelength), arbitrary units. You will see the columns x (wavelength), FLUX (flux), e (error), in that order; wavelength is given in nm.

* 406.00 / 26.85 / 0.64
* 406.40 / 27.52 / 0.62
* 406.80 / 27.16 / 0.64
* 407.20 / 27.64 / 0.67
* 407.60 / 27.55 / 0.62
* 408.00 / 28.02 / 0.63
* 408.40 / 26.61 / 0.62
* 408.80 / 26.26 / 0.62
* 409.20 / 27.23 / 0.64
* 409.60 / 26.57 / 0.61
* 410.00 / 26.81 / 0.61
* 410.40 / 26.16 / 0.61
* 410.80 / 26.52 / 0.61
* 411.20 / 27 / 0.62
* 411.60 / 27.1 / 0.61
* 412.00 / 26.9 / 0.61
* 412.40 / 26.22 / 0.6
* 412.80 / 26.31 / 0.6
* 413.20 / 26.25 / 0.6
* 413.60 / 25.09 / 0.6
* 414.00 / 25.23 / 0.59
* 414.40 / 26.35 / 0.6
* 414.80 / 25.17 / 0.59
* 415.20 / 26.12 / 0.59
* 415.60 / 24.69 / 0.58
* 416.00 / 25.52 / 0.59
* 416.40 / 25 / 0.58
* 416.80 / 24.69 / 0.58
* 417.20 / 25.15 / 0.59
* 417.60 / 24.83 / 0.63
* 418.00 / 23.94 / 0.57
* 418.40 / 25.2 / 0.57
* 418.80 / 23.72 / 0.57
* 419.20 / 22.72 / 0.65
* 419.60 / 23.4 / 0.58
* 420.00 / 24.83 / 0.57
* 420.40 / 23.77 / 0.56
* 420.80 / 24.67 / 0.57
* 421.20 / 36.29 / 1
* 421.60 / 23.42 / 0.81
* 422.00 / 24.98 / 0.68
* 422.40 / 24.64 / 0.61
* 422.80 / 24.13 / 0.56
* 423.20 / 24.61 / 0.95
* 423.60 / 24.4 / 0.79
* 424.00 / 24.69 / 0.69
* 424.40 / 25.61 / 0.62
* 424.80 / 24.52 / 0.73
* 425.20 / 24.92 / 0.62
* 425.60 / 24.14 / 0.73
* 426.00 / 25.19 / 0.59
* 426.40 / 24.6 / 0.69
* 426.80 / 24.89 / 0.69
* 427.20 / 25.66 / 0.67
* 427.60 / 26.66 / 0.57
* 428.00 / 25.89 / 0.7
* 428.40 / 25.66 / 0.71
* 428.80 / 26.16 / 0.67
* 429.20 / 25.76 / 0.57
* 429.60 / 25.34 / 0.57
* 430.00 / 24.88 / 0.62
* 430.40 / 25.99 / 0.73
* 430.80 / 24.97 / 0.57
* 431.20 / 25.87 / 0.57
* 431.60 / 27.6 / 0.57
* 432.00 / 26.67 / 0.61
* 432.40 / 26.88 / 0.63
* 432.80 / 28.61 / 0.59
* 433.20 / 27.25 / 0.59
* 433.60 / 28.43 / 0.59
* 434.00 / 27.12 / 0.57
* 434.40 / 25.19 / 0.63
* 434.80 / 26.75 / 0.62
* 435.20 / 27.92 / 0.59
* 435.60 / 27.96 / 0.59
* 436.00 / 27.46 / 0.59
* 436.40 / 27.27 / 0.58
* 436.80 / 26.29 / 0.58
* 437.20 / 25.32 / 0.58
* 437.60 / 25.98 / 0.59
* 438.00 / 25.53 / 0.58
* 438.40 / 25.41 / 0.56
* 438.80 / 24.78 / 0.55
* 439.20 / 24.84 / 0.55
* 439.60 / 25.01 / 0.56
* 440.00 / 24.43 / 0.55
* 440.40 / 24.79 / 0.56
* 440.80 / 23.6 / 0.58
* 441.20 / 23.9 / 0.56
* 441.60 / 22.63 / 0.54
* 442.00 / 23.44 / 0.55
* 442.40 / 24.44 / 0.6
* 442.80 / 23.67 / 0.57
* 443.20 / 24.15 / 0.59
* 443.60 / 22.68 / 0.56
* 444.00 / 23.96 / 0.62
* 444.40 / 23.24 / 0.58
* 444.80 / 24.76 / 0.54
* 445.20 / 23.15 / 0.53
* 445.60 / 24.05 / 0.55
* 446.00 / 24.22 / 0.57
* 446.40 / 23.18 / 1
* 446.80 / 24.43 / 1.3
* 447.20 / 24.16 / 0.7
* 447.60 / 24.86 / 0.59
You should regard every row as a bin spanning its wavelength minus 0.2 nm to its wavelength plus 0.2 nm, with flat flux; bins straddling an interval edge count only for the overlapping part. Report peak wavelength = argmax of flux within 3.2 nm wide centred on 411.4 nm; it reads 411.60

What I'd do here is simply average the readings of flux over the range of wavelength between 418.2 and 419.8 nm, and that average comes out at 24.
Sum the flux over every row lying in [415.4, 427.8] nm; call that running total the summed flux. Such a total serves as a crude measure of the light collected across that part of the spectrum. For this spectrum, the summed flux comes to 775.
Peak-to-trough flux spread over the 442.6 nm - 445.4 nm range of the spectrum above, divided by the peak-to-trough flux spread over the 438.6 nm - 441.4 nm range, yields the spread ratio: 1.5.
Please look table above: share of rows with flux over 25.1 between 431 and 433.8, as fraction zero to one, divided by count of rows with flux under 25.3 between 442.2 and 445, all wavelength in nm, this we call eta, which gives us 0.14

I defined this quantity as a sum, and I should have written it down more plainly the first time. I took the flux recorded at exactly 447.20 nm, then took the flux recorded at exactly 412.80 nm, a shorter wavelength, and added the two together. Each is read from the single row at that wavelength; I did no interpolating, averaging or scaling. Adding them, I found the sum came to 50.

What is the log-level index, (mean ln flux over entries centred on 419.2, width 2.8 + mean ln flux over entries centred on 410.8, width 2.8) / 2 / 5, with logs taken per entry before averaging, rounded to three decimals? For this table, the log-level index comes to 0.646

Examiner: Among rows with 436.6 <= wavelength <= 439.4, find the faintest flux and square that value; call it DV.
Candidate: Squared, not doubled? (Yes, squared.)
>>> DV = 614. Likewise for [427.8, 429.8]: 642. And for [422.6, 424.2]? 582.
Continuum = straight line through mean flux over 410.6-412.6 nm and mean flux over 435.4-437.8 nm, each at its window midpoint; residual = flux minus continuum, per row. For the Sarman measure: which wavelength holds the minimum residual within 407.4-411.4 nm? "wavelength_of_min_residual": 410.40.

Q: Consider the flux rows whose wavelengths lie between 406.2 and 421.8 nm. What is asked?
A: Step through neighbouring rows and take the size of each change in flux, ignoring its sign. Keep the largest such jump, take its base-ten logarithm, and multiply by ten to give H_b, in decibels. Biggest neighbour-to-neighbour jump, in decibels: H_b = 11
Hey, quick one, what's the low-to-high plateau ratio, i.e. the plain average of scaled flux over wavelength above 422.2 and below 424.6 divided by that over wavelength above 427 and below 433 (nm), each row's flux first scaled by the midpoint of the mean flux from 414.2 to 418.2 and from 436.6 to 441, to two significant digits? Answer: 0.94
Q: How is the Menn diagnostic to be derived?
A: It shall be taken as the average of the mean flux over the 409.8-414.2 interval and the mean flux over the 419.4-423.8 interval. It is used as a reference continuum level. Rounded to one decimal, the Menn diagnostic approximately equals 25.9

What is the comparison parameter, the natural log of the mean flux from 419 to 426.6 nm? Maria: 3.22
